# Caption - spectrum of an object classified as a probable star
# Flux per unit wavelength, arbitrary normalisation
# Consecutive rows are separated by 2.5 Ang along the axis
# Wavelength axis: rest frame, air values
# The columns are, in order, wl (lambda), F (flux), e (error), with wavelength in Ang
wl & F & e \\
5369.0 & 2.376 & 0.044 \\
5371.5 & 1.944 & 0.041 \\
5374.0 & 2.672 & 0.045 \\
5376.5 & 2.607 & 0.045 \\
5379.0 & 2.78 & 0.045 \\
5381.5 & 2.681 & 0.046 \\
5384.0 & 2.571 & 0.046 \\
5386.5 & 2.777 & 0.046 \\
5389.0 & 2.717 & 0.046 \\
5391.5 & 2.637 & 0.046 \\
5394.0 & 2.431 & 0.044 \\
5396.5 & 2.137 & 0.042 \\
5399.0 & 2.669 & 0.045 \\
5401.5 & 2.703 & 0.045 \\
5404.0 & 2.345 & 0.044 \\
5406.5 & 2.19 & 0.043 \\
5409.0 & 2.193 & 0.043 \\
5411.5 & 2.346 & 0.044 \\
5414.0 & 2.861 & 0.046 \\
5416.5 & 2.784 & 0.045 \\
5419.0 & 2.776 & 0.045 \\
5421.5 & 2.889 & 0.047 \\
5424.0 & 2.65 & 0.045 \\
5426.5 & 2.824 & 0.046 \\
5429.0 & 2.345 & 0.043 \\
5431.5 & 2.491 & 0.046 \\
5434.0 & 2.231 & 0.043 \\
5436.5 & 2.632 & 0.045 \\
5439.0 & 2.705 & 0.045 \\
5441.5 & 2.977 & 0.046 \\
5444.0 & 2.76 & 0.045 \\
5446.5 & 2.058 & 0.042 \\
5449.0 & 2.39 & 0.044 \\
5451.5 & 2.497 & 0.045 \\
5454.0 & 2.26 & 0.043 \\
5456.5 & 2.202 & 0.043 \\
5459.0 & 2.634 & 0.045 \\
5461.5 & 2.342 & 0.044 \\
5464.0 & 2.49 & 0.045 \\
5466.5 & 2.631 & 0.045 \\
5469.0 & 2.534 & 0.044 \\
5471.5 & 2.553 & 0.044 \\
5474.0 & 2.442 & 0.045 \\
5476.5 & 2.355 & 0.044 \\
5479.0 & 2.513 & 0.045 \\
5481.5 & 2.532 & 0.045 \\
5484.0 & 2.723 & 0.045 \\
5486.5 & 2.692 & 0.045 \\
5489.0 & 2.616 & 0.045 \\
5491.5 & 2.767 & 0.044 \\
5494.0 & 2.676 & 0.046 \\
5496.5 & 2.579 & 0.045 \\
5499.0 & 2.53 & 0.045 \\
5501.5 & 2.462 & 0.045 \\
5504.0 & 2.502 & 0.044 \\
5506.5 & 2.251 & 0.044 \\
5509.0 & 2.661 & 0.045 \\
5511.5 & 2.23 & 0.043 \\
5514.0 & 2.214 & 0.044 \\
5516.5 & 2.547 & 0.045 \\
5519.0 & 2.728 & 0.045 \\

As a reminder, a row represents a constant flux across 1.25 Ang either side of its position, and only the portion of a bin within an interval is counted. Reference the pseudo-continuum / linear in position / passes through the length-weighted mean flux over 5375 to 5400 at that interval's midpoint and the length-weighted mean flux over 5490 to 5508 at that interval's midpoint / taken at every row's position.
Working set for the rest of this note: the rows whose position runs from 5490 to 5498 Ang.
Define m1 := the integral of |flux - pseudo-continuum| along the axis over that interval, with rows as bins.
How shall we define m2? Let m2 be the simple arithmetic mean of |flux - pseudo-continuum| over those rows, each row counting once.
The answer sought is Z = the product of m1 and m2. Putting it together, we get 0.13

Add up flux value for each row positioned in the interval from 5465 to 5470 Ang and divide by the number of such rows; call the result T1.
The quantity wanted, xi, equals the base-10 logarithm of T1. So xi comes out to 0.412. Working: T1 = 2.58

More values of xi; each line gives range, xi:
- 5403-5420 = 0.398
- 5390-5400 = 0.392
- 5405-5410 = 0.341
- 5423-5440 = 0.407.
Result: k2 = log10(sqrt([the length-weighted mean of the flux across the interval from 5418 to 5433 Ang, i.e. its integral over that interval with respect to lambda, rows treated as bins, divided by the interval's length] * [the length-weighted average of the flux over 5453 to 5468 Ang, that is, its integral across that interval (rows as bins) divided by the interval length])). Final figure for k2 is 0.405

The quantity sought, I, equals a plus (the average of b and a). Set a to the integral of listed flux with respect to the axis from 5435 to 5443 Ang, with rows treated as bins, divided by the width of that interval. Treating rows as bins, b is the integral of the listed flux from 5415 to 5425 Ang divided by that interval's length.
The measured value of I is 5.52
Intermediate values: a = 2.75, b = 2.78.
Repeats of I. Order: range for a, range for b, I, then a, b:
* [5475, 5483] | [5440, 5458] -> 4.94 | 2.47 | 2.46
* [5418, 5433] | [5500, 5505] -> 5.22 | 2.65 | 2.48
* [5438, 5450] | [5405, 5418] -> 5.11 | 2.58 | 2.48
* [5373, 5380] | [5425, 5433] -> 5.30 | 2.68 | 2.55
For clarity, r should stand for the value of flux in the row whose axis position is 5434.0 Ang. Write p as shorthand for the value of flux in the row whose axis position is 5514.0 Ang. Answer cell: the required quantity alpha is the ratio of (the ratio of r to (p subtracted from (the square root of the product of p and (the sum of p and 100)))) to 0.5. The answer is 0.348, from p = 2.214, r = 2.231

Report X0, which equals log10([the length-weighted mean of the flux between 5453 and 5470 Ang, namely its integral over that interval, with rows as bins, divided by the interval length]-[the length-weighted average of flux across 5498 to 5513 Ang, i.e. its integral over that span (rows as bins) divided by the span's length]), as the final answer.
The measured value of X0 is -2.04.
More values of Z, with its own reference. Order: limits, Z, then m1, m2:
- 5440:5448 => 1.05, 2.8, 0.37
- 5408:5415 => 0.64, 2.1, 0.30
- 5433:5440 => 0.22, 1.2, 0.18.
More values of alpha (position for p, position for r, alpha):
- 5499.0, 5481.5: 0.373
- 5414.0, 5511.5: 0.312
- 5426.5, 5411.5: 0.330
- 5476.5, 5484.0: 0.413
